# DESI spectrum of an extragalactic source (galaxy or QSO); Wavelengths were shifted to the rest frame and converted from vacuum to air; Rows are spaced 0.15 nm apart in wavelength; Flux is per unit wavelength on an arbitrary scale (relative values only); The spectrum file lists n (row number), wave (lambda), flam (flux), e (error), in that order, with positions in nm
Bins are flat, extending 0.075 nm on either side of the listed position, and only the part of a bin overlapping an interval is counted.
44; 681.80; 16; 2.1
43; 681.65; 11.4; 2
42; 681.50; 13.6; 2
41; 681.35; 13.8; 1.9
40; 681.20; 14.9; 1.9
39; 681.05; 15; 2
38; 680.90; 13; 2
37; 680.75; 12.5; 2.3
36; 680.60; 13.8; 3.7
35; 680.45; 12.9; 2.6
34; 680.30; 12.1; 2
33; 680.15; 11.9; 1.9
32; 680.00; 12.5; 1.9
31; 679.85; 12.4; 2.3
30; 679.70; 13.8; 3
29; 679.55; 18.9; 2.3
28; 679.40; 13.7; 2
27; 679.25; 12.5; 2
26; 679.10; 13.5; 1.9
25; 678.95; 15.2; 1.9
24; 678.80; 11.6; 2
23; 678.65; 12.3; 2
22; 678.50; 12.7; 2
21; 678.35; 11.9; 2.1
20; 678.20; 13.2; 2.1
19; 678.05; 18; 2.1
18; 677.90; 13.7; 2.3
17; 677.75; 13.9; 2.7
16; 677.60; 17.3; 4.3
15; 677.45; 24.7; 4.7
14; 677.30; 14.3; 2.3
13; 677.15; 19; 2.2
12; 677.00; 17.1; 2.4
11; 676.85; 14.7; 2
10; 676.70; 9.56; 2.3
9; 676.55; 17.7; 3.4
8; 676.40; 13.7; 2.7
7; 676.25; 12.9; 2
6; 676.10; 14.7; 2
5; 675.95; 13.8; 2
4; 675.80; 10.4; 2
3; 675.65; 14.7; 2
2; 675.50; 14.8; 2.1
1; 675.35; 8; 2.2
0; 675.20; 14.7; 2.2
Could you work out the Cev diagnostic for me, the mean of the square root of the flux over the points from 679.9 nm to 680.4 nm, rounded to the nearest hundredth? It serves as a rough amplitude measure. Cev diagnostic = 3.49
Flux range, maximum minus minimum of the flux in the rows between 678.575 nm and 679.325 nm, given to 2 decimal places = 3.60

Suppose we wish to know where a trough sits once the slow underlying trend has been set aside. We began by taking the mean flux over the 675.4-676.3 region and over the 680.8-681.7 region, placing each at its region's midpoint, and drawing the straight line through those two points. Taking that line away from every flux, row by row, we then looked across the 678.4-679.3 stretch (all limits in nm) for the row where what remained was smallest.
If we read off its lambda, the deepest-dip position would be 678.80 nm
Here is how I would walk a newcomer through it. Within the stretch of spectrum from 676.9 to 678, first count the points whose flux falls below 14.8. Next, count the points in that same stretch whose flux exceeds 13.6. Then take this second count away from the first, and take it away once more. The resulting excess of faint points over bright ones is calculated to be -11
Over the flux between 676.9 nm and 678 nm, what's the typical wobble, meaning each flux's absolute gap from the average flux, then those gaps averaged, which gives 2.7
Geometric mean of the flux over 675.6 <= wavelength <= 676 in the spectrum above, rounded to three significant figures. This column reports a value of 12.8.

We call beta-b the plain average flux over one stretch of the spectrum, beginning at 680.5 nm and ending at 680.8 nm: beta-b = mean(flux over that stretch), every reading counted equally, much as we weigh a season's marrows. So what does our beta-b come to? 13.2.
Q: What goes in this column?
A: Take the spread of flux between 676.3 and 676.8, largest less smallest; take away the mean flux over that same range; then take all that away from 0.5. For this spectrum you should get 6.0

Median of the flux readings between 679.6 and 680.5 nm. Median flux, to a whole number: 12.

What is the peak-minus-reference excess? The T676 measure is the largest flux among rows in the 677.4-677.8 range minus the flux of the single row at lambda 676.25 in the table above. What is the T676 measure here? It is 12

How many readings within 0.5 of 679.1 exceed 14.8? 2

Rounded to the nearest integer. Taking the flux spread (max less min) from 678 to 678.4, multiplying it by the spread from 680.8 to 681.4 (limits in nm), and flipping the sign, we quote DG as -12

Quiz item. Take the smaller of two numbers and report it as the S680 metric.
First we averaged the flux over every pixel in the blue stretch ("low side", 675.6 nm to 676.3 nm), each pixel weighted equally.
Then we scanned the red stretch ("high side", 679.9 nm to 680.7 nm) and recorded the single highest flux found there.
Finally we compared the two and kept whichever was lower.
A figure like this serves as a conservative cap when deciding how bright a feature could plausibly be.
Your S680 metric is 13.3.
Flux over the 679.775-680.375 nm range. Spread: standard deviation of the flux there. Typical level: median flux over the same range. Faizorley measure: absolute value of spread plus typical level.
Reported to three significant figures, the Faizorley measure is 12.5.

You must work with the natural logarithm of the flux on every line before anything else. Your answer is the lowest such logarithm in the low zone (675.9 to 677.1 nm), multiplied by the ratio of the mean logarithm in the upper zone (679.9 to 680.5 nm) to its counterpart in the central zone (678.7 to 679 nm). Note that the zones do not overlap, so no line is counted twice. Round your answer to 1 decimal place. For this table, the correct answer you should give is 2.2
